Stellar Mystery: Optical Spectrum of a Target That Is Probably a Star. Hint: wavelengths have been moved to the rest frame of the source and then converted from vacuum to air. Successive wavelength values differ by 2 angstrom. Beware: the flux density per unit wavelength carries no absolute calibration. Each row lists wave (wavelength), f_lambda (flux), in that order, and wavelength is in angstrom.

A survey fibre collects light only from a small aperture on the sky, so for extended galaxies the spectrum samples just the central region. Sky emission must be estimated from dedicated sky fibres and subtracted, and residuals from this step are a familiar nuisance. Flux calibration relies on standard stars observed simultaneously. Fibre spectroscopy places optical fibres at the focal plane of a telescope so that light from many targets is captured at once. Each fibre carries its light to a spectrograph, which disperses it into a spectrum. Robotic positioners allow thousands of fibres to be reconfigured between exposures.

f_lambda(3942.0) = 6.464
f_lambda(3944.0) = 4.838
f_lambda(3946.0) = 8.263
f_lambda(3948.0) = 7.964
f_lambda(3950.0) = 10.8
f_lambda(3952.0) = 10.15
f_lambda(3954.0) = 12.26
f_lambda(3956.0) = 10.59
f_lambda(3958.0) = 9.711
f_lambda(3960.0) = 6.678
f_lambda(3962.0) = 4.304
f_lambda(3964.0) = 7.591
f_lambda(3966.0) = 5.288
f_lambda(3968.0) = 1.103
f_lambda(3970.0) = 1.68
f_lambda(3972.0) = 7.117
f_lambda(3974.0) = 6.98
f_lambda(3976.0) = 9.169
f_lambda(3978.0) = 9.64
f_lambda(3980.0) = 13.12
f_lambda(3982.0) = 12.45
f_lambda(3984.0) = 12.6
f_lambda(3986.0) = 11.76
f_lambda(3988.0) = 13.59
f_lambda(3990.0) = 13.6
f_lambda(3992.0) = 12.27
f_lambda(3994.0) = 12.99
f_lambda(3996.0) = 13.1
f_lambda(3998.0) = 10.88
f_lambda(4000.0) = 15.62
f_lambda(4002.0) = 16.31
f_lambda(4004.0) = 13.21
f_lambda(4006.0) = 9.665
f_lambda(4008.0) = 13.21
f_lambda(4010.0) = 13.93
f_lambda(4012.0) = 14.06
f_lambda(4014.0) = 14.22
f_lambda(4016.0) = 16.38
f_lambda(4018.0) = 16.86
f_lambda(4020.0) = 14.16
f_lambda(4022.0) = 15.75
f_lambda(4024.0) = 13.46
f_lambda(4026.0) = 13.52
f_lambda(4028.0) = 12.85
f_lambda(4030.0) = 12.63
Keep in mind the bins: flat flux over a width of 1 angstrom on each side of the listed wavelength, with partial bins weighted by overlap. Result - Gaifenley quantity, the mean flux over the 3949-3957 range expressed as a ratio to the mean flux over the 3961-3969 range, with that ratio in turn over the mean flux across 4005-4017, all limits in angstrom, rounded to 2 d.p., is 0.18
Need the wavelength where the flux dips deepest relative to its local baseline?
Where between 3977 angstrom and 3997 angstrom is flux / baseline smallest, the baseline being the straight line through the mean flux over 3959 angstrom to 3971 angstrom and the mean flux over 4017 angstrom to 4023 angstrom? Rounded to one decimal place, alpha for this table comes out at 3996.0 angstrom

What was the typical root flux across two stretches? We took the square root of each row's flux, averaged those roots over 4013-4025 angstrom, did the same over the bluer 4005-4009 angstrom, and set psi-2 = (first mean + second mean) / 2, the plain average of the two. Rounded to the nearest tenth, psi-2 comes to 3.6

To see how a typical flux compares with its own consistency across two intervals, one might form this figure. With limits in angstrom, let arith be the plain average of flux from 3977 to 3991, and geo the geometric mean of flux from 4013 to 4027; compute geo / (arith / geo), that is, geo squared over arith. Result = 18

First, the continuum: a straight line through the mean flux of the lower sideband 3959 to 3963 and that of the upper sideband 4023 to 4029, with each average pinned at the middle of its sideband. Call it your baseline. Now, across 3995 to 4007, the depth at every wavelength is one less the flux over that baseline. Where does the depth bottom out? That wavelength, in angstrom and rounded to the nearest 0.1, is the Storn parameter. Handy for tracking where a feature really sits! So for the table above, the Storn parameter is 4002.0 angstrom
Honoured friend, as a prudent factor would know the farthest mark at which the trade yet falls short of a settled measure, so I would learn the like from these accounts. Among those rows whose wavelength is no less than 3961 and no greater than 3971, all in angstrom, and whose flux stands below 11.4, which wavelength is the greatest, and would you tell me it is 3970.0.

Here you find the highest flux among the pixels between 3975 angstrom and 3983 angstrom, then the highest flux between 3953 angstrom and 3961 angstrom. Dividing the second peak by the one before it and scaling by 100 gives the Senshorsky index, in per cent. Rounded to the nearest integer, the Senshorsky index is 93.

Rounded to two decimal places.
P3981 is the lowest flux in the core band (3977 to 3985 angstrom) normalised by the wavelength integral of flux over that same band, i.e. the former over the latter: 0.10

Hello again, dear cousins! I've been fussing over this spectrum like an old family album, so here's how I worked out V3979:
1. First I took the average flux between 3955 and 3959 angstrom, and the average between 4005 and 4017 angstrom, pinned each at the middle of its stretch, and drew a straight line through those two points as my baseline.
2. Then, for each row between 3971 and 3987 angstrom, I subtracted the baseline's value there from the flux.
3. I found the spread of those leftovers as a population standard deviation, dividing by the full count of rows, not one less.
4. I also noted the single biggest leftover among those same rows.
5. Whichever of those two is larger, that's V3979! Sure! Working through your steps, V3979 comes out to 2.1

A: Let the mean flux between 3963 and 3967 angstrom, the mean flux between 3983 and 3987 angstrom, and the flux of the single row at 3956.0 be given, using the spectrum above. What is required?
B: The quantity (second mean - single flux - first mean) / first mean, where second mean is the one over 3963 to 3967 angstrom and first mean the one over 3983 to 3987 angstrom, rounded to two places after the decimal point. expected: -1.34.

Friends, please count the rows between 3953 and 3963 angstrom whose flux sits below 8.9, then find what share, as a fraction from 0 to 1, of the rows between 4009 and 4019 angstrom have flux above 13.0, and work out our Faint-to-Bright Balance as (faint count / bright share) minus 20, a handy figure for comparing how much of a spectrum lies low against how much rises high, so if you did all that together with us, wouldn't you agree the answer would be -18.0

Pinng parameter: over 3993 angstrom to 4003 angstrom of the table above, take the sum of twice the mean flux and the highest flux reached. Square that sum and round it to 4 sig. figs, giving 1925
